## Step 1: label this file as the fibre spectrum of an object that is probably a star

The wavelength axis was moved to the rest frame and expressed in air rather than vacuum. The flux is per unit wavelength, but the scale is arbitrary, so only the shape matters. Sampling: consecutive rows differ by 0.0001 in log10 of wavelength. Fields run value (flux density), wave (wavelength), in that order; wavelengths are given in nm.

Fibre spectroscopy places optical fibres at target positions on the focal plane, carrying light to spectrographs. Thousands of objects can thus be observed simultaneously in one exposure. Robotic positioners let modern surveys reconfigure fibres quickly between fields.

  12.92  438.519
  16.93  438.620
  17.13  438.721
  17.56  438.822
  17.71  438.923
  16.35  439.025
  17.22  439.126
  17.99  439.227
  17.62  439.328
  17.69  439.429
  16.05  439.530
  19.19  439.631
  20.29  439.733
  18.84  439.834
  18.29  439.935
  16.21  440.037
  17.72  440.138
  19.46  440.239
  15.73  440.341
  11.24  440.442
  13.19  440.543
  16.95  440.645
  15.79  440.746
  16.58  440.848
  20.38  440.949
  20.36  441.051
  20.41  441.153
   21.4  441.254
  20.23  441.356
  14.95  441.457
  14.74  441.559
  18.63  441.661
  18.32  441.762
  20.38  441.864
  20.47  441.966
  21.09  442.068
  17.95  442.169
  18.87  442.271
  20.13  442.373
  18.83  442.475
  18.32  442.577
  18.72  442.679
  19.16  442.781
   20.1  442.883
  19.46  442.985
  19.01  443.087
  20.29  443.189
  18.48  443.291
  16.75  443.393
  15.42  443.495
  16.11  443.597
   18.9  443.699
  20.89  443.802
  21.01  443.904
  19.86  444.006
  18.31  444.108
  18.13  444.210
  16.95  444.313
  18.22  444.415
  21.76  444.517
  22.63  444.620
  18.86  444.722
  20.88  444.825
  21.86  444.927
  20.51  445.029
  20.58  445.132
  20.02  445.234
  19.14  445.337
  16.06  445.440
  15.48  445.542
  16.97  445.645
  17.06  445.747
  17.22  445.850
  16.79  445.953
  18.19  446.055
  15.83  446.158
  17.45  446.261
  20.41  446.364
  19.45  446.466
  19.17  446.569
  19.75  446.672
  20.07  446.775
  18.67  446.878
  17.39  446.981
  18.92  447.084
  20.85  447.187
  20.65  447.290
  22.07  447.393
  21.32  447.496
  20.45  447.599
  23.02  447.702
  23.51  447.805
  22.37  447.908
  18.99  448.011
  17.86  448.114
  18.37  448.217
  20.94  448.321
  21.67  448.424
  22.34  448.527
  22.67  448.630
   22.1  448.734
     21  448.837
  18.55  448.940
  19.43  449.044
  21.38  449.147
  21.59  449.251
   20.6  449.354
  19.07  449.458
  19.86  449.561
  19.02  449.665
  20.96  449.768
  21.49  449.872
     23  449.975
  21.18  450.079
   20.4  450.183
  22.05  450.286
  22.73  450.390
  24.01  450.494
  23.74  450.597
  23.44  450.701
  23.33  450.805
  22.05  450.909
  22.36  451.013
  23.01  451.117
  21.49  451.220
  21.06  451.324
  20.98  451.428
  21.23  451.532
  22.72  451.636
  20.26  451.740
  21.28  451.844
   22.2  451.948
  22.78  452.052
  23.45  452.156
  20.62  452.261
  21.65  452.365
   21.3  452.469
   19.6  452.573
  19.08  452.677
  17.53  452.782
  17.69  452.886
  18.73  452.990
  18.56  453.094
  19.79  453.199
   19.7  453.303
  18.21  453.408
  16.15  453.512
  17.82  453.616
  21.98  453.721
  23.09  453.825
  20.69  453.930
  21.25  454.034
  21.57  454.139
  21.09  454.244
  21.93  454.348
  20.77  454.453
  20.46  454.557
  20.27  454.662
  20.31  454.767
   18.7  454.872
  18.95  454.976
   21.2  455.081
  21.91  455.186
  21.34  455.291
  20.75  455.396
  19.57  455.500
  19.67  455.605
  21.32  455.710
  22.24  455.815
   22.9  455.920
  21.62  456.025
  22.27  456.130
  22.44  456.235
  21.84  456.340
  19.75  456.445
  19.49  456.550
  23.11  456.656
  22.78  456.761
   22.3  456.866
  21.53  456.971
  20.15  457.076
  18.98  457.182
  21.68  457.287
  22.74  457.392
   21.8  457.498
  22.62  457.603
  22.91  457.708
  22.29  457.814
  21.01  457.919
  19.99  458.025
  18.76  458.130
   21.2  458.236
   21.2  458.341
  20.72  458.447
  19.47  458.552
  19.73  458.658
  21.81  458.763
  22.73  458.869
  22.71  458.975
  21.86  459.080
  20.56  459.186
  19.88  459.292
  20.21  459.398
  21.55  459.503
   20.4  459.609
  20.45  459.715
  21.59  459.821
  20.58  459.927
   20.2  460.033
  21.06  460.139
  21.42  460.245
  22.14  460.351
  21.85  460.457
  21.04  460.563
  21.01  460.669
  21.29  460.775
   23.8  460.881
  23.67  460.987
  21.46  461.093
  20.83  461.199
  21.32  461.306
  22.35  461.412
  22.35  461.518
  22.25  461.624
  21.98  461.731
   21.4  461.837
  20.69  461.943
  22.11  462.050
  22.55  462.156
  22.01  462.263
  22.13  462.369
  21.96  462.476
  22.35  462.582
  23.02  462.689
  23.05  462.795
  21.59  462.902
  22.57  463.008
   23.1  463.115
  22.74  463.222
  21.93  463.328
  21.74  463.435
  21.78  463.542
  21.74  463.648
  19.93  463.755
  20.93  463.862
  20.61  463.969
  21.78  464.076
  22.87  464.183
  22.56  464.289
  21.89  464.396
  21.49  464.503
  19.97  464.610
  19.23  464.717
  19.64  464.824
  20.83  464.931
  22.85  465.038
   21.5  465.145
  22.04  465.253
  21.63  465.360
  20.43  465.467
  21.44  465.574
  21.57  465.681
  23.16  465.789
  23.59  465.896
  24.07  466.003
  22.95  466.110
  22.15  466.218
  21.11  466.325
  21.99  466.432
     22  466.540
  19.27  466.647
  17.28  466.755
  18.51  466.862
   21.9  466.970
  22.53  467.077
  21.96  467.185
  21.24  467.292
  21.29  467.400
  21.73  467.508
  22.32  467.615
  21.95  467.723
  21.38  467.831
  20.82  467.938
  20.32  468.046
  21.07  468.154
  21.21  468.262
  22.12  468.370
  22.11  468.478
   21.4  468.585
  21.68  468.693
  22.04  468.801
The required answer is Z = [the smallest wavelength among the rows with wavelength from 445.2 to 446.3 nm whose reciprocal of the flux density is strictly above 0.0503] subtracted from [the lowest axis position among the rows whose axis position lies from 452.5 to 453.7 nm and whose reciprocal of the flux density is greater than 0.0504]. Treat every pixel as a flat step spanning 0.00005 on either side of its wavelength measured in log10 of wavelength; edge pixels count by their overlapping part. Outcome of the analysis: 7.24 nm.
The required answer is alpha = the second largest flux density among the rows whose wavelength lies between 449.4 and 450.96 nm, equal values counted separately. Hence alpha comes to 23.74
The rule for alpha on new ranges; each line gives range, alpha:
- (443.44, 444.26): 20.89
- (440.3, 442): 20.47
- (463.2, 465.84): 22.87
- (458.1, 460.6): 22.71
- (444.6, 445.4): 21.86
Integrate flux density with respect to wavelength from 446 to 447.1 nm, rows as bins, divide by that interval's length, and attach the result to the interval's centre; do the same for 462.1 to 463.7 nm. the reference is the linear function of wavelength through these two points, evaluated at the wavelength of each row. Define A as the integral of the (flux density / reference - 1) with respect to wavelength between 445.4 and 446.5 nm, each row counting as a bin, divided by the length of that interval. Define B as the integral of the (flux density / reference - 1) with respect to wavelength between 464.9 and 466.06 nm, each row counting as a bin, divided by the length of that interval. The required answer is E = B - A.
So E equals 0.03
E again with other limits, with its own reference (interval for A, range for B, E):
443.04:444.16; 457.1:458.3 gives -0.03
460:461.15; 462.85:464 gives -0.03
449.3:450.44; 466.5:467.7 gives -0.18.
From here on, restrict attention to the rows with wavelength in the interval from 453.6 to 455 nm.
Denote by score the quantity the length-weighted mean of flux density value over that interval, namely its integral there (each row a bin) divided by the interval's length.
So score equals 20.7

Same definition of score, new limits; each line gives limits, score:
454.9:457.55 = 21.3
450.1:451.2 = 22.6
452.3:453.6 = 19.0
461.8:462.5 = 21.8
